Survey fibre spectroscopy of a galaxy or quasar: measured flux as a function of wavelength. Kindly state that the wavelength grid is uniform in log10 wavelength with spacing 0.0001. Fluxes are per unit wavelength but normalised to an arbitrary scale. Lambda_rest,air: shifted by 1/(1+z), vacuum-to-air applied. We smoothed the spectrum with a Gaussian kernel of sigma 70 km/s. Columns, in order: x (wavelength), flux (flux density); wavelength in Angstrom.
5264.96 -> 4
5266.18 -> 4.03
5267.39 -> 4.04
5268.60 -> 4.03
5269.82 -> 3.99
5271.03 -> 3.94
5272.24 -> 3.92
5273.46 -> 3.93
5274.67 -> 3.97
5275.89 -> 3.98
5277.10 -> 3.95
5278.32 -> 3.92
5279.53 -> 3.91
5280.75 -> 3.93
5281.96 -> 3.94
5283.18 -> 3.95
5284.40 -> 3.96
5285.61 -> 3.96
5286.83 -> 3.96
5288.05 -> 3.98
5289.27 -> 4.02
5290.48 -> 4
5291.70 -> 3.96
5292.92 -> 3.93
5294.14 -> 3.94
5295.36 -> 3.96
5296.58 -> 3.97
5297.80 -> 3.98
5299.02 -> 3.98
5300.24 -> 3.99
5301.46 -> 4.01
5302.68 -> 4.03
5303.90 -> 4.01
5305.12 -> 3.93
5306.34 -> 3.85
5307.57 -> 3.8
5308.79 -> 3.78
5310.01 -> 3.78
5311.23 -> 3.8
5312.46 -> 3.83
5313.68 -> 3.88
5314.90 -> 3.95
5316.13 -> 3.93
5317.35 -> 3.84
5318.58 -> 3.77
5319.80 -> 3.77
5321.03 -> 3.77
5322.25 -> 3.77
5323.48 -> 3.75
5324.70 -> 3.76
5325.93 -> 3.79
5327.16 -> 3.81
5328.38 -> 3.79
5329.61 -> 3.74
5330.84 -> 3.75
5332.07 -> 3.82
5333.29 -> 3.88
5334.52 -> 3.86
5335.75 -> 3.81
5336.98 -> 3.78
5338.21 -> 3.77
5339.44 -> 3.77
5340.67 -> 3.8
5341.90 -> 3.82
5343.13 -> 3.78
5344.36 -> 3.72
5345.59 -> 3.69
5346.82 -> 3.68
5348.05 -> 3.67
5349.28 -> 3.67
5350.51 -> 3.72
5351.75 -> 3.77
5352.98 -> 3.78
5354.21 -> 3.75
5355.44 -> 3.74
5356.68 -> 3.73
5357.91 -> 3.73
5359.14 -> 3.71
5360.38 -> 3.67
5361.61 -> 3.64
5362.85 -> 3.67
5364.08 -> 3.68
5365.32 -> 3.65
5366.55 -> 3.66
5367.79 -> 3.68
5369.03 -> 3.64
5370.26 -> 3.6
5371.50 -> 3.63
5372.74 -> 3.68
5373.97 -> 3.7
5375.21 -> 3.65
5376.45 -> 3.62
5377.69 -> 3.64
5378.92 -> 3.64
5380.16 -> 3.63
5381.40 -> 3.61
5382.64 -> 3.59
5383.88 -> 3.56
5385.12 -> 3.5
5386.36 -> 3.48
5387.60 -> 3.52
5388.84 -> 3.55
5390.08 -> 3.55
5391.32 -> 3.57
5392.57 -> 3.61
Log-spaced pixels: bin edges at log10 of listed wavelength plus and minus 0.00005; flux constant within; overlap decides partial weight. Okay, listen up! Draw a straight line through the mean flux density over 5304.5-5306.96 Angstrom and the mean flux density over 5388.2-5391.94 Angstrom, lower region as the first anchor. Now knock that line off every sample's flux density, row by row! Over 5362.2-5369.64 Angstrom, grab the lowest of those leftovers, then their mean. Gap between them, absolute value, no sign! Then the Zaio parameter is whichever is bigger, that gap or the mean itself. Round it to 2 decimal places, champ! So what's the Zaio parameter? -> 0.02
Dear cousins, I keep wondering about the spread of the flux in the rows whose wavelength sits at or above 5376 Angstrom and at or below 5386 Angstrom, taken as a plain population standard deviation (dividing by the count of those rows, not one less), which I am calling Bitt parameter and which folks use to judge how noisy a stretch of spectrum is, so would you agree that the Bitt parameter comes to 0.045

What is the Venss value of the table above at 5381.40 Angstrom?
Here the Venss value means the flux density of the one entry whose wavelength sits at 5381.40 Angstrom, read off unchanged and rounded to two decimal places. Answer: 3.61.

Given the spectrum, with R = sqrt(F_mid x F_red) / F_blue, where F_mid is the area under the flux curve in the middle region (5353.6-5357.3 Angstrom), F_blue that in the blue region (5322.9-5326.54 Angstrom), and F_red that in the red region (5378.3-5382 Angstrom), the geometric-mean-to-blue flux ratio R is 0.99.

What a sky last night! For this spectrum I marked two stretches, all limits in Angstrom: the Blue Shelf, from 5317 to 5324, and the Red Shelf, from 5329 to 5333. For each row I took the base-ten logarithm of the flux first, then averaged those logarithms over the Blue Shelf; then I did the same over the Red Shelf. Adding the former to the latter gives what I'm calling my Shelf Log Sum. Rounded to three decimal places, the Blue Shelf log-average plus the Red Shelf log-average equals 1.154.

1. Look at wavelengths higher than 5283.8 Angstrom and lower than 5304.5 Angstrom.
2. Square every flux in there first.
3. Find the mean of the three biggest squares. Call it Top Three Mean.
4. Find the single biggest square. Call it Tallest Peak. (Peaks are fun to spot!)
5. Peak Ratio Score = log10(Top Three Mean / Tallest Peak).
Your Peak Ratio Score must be -0.0022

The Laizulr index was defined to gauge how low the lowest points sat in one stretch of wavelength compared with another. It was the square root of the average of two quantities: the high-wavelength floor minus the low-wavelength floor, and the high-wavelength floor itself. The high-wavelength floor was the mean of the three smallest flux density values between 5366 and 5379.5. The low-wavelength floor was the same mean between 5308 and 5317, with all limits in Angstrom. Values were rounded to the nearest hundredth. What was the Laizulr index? 1.31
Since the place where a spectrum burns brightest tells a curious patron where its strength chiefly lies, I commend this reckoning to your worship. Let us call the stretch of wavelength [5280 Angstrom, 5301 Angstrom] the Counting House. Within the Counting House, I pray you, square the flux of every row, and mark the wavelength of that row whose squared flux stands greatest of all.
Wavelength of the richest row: 5289.27 Angstrom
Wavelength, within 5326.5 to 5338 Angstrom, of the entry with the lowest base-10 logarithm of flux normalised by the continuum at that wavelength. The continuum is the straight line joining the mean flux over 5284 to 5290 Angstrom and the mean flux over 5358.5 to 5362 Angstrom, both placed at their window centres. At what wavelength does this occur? 5329.61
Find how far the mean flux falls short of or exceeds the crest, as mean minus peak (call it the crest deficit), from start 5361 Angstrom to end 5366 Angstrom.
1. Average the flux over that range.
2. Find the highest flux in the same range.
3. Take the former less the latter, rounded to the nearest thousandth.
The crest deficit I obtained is -0.020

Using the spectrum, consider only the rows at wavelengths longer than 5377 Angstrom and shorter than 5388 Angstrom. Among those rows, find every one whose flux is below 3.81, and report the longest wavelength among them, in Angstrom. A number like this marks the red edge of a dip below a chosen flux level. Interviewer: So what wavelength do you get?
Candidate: 5387.60 Angstrom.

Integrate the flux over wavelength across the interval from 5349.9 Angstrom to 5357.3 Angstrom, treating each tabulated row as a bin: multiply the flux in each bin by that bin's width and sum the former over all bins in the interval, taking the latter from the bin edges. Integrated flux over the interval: 27.7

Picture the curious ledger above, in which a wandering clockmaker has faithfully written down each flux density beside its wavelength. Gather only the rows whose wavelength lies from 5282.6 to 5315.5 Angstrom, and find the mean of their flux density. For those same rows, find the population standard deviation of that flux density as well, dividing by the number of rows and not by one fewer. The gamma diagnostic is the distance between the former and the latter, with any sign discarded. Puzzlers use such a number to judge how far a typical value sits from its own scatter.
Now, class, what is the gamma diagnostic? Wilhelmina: 3.86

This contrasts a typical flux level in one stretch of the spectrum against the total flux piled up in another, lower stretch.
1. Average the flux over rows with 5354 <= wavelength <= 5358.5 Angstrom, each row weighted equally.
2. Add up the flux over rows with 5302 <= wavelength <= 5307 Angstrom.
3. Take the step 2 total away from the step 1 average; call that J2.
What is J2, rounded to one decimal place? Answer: -12.1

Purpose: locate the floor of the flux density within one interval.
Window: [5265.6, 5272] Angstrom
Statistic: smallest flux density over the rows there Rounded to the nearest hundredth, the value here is 3.94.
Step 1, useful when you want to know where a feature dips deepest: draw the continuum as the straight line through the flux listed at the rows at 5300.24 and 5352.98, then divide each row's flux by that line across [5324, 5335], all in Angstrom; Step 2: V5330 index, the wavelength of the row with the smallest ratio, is 5329.61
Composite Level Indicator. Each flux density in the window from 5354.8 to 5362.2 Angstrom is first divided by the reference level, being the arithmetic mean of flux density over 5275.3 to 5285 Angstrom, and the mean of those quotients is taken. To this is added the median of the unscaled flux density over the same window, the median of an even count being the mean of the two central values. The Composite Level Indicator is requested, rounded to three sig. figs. 4.66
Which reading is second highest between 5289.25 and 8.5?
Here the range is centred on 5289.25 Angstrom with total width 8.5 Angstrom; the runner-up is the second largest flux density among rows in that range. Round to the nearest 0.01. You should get 4.00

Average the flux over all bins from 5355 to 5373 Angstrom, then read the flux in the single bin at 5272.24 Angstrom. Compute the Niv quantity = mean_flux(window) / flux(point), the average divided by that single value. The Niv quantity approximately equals 0.937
